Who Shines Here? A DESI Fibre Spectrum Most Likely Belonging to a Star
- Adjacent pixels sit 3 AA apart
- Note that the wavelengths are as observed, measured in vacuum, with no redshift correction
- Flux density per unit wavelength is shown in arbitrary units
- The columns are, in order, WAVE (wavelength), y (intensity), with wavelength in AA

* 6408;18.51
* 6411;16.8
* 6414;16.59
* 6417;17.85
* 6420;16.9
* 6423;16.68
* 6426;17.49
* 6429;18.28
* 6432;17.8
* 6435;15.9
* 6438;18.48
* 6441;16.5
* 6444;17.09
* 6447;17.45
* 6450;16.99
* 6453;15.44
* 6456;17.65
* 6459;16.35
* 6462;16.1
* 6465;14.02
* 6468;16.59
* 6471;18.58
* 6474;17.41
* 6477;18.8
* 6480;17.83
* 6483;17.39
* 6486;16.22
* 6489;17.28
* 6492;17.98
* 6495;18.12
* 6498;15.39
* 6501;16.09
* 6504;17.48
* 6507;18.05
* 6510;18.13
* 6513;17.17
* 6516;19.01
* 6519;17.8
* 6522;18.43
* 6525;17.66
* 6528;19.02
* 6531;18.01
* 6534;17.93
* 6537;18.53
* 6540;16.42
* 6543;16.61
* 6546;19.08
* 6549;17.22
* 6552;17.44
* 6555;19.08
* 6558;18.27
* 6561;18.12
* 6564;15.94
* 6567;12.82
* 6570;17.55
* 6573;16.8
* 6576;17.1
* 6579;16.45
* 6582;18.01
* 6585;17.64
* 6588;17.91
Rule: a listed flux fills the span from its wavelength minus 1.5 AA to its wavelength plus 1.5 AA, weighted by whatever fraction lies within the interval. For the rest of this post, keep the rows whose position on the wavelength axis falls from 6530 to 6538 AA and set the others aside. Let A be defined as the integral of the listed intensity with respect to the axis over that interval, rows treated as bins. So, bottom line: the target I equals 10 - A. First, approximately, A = 145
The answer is -135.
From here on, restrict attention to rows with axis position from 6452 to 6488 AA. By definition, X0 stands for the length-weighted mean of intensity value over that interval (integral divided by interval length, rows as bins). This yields 16.9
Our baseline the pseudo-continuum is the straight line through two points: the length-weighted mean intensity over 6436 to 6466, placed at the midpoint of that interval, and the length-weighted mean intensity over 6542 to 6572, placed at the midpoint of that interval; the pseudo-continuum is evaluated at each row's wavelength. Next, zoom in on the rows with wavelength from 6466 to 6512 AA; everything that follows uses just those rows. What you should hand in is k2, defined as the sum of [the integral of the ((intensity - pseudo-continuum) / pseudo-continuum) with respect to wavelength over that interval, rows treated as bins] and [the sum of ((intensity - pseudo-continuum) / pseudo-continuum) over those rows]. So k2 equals 2.0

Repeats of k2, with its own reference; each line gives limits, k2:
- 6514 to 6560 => 3.3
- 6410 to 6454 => 2.0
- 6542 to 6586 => -0.1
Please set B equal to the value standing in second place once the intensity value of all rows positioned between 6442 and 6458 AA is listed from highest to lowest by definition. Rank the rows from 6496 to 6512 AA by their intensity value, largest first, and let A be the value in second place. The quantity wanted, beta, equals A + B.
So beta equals 35.5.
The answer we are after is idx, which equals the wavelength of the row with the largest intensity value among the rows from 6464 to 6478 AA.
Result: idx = 6477 AA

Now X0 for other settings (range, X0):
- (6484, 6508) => 17.1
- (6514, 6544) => 18.0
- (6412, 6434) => 17.3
